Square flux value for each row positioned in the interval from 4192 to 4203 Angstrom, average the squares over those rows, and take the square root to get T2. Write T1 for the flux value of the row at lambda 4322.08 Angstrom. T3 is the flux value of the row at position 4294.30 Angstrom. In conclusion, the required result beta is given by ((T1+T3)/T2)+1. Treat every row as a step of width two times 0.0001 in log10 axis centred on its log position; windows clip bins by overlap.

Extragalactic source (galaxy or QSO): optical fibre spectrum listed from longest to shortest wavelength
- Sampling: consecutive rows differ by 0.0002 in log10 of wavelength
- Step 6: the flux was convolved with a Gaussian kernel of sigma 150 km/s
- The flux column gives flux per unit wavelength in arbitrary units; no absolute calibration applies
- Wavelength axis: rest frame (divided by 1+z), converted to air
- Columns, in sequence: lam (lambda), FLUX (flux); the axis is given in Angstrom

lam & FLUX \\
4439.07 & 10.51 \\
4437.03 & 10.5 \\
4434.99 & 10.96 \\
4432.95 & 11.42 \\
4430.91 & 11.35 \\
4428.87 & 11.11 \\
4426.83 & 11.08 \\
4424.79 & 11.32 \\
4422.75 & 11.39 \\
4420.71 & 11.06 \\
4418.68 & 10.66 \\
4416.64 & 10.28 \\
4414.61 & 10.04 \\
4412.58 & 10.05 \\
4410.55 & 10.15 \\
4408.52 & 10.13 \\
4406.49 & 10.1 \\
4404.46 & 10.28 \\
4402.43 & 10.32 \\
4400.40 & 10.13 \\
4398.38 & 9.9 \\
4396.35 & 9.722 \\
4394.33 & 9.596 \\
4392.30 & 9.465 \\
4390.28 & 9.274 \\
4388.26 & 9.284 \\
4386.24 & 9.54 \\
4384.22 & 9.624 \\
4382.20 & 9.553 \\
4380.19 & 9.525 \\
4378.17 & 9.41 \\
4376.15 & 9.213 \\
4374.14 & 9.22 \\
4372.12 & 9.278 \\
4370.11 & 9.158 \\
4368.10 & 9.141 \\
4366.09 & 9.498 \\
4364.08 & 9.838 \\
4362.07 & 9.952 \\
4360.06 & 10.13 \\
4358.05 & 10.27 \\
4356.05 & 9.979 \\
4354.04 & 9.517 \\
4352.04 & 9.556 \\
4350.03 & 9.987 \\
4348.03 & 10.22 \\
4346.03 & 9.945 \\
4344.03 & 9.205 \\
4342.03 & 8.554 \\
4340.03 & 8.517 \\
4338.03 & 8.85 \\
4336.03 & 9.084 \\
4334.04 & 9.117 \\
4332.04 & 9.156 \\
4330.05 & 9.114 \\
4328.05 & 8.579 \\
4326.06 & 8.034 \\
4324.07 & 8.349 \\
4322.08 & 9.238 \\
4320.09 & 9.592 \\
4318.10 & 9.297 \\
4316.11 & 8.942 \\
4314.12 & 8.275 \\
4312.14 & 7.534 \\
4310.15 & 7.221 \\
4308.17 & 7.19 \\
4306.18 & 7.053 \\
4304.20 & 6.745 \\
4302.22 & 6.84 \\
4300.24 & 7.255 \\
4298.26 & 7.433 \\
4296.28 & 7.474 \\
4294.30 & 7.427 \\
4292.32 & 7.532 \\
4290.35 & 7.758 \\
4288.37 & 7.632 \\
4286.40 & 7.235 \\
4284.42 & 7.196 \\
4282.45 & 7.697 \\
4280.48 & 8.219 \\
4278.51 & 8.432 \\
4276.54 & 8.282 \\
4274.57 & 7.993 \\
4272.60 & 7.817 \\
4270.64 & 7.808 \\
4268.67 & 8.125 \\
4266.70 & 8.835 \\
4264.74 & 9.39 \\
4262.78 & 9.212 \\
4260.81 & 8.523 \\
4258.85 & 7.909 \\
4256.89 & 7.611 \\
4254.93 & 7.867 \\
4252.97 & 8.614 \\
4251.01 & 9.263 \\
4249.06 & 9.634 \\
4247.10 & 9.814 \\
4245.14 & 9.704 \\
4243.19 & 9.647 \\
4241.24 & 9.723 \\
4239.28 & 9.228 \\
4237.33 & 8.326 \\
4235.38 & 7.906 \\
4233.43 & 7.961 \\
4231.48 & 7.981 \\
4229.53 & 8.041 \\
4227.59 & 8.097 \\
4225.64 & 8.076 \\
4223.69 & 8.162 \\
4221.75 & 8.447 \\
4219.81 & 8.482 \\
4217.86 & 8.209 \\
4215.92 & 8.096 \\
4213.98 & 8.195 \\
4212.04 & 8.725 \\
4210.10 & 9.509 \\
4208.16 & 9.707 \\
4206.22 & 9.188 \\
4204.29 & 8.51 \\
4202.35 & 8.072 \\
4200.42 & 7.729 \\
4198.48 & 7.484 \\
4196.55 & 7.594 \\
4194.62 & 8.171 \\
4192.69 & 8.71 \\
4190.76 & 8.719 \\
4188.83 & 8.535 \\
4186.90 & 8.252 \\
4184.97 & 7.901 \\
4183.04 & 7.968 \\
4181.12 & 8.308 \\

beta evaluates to 3.09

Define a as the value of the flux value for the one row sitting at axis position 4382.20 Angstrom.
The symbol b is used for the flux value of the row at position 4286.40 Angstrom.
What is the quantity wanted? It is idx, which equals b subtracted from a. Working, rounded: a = 9.553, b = 7.235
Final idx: 2.3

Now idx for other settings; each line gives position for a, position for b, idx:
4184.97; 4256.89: 0.3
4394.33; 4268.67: 1.5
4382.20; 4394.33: 0.0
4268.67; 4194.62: 0.0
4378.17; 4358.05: -0.9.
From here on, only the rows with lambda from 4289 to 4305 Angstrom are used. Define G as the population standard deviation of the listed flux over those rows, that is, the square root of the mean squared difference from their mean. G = 0.3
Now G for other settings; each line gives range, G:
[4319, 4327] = 0.6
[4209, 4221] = 0.5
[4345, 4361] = 0.3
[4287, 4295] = 0.1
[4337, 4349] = 0.7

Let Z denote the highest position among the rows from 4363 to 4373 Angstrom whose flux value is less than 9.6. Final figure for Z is 4372.12 Angstrom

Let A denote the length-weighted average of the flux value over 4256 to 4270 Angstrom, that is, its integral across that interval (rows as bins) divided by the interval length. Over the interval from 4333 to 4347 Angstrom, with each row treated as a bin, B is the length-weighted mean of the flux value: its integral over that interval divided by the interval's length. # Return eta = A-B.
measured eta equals -0.5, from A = 8.5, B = 9.0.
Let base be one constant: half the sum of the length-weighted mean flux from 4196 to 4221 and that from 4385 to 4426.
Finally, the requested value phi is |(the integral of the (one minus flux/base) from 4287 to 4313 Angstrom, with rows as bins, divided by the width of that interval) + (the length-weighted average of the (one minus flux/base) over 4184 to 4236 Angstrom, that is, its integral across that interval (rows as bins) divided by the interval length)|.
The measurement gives 0.32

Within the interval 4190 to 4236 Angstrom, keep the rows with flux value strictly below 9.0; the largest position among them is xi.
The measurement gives 4235.38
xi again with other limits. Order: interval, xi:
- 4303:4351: 4342.03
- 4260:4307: 4306.18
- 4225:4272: 4270.64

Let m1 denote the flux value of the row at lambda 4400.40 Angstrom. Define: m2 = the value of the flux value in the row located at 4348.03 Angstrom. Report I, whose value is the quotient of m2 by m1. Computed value 1.01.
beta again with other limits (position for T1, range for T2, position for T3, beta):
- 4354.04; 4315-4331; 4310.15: 2.88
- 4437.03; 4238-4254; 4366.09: 3.11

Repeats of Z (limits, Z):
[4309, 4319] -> 4318.10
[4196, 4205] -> 4204.29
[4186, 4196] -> 4194.62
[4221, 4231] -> 4229.53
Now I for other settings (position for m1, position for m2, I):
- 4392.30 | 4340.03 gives 0.90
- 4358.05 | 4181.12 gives 0.81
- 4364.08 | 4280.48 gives 0.84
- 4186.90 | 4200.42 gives 0.94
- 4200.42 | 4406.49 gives 1.31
